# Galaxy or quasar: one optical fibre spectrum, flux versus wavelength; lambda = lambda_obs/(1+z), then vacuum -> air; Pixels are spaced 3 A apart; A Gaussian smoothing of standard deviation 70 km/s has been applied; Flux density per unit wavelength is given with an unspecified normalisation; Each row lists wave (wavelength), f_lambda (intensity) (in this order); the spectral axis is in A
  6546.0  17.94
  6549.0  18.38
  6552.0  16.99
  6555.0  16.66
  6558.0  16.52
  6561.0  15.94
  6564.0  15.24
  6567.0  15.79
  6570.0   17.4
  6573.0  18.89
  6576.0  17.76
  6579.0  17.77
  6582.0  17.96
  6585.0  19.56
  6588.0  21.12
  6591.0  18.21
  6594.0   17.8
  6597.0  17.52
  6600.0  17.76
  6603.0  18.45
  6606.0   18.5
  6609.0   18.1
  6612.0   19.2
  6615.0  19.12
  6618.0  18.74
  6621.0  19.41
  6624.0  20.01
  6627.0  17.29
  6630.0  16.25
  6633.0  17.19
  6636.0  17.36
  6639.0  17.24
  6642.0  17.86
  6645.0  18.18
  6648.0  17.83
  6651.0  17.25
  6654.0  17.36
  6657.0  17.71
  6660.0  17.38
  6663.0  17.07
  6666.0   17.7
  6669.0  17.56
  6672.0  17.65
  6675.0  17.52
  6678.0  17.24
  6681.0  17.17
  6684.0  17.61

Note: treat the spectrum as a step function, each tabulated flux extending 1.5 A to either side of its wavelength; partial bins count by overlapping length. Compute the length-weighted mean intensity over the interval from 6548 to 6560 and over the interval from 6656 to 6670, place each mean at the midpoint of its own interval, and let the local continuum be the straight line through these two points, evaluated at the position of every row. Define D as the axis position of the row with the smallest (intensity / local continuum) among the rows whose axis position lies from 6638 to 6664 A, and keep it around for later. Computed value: 6663.0 A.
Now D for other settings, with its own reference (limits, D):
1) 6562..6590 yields 6564.0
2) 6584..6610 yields 6597.0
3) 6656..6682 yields 6663.0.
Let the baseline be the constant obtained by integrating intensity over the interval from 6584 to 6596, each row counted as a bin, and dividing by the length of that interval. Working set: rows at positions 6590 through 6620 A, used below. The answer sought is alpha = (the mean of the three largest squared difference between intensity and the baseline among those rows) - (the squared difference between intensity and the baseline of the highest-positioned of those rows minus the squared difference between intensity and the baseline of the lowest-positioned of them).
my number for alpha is 3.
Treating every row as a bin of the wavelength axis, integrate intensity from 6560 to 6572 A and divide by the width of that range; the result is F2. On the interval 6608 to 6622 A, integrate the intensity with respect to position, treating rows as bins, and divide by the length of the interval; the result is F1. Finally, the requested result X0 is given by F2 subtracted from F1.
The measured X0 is 2.7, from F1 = 18.9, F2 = 16.2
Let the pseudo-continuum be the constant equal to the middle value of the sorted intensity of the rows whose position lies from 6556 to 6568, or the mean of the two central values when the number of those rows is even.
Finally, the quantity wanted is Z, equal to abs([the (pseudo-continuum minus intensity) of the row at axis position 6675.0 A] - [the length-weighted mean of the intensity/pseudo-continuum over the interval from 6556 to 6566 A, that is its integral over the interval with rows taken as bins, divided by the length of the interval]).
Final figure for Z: 2.7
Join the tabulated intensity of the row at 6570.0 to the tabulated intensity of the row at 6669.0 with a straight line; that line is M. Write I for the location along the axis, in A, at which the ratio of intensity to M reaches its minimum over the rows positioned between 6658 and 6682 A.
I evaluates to 6663.0 A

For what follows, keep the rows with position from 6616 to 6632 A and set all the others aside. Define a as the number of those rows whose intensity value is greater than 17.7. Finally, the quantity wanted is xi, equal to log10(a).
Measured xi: 0.48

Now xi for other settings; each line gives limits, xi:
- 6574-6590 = 0.70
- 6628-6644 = 0.00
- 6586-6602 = 0.60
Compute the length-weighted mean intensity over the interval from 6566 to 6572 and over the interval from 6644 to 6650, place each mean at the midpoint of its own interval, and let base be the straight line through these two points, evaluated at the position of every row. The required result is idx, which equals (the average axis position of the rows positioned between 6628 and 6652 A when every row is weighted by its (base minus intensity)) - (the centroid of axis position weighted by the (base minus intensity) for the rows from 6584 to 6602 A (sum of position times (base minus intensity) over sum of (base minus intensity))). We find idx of 47.5 A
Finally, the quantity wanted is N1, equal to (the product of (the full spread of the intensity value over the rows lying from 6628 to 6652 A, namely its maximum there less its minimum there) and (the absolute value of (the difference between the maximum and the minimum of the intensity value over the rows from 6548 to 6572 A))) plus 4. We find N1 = 10.1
